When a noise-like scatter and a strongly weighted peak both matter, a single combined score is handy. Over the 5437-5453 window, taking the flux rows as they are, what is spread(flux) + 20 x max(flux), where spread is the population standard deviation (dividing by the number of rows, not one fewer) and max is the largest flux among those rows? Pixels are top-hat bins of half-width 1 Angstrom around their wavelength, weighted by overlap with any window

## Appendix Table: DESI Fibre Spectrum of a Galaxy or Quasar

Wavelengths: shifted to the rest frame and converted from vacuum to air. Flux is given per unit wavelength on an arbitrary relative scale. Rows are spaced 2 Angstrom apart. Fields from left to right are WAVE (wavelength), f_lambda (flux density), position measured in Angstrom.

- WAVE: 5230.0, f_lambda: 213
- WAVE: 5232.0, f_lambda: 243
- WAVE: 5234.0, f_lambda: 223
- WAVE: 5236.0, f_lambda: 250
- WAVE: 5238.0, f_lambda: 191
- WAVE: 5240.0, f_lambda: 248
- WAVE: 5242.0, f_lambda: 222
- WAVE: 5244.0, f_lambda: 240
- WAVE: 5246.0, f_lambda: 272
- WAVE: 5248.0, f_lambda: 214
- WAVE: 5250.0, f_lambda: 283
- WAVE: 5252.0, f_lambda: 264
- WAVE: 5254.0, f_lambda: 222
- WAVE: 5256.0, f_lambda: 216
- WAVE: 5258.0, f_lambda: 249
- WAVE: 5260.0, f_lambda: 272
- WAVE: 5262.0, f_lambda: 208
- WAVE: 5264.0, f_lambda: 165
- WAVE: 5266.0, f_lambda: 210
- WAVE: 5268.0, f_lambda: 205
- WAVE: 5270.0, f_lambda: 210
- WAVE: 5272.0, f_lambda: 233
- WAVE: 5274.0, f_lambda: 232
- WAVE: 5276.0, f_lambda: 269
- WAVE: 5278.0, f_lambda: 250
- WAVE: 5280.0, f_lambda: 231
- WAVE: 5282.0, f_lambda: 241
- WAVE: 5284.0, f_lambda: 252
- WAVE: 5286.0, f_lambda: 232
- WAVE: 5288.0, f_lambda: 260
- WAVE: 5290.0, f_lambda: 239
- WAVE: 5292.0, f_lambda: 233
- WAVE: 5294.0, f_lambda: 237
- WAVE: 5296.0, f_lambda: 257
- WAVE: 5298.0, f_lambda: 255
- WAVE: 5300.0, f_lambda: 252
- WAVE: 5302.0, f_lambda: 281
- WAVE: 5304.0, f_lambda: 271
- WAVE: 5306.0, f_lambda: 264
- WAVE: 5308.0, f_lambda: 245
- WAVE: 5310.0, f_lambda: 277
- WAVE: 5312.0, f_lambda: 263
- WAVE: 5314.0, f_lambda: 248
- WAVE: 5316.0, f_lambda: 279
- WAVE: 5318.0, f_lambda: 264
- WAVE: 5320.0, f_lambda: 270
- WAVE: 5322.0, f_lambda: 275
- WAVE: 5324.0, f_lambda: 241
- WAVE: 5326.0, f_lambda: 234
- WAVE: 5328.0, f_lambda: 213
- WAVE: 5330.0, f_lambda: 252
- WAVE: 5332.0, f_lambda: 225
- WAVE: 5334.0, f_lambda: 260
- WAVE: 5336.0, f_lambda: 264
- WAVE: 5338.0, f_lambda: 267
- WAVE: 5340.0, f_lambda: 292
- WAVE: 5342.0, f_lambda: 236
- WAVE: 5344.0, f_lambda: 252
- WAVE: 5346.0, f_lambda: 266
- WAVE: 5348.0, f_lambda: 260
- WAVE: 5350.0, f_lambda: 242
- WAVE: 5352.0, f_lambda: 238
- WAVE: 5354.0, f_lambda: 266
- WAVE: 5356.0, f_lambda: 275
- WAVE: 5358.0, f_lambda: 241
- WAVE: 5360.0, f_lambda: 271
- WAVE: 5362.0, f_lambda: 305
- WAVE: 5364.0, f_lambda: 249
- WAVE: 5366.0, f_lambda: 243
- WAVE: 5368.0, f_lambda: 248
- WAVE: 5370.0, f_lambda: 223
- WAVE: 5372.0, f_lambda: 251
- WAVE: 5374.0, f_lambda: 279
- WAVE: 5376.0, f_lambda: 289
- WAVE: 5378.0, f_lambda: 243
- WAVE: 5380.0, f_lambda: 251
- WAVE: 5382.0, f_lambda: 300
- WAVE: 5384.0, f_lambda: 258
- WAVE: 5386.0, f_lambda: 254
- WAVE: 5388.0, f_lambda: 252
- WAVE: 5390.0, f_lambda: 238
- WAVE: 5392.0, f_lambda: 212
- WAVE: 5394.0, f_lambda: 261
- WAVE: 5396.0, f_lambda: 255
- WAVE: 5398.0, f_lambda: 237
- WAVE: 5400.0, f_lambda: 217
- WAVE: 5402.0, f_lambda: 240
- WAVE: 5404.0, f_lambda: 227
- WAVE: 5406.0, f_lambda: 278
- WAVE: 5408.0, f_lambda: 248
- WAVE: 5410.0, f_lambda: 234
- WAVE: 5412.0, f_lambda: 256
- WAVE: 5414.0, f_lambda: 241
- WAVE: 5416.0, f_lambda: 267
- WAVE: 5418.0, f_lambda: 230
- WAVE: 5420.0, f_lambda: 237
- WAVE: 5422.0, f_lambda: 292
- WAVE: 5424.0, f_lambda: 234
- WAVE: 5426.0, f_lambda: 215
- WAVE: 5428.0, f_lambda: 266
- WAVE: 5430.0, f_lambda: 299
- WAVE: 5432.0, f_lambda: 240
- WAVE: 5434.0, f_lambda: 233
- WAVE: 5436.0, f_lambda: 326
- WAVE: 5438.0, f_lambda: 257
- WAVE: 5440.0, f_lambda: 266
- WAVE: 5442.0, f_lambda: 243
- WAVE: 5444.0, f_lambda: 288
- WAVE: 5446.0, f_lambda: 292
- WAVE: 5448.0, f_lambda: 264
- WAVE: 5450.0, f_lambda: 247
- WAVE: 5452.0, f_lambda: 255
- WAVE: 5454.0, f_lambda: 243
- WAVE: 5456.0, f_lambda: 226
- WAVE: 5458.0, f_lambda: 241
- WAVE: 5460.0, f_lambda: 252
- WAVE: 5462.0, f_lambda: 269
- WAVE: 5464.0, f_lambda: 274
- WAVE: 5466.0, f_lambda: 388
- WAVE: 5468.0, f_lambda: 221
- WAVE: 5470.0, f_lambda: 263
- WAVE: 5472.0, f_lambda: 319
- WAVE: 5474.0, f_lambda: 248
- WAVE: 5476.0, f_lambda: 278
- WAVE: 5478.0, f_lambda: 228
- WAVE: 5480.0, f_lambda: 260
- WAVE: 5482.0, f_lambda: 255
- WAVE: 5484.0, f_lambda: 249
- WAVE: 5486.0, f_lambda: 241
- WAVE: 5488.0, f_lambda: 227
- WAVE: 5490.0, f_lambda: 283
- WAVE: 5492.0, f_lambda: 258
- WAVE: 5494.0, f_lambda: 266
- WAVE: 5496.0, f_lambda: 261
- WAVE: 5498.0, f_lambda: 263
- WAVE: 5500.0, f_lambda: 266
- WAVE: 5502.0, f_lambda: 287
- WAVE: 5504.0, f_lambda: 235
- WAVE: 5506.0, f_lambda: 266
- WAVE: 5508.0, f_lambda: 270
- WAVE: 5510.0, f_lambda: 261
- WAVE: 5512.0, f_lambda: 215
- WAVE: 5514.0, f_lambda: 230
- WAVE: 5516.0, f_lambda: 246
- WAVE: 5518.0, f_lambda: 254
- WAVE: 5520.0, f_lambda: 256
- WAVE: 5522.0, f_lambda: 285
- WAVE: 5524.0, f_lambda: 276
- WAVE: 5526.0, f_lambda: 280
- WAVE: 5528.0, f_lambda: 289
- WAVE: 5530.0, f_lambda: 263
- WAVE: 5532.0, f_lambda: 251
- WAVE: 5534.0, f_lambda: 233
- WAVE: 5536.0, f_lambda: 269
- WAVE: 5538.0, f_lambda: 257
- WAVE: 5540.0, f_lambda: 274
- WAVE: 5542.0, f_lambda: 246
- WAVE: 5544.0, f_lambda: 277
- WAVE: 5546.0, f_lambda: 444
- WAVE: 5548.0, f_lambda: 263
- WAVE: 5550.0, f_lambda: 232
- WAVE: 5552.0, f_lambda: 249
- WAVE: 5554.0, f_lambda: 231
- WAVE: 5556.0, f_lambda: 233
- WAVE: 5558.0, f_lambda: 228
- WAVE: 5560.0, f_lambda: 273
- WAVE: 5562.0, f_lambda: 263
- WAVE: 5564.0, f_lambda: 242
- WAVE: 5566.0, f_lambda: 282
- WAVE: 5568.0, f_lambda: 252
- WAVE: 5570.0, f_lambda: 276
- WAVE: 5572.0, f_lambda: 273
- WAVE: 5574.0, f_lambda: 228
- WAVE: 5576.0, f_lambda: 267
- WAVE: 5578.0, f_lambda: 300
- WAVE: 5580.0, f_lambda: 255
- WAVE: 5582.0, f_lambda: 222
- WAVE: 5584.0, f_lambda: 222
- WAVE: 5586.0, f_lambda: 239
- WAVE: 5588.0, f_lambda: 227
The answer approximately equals 5857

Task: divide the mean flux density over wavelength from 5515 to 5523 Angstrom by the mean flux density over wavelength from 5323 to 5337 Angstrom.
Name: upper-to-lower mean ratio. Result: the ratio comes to 1.08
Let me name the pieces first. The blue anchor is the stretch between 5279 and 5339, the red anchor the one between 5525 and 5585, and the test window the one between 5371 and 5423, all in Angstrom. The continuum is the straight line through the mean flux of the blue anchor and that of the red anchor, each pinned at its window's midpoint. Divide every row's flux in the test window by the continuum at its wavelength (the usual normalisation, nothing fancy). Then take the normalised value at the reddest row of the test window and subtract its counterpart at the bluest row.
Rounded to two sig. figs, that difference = 0.15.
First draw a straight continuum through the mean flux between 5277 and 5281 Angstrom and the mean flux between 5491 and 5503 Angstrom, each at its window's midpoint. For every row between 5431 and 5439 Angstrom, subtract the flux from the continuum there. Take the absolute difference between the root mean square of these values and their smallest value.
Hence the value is 104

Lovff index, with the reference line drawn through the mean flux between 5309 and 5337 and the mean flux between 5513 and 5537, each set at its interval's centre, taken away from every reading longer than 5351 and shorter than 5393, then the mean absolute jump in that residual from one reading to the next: 24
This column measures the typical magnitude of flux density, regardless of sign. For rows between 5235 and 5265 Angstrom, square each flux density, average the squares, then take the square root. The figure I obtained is 237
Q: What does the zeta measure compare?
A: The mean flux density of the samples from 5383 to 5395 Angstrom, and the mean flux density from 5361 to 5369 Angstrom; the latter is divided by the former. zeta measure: 1.06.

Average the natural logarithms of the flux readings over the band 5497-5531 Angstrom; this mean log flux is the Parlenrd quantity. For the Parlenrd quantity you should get 5.56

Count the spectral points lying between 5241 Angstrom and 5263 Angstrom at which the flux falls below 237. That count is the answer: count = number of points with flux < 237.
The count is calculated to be 5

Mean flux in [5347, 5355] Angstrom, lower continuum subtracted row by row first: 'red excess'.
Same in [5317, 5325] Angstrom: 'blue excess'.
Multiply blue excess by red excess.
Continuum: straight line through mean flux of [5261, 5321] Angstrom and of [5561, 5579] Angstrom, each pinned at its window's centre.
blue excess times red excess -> 43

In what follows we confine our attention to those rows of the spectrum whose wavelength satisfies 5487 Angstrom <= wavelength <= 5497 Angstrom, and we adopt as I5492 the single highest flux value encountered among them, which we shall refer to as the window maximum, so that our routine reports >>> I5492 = 283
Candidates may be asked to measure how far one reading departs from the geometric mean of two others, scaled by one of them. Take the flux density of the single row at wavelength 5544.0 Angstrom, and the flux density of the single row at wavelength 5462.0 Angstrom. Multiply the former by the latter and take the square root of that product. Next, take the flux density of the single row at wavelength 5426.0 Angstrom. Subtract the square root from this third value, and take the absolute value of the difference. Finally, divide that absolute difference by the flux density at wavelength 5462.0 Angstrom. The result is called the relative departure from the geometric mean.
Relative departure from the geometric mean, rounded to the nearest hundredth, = 0.22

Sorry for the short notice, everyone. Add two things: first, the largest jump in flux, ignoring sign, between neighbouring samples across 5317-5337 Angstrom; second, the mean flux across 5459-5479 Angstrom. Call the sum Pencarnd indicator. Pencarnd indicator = 313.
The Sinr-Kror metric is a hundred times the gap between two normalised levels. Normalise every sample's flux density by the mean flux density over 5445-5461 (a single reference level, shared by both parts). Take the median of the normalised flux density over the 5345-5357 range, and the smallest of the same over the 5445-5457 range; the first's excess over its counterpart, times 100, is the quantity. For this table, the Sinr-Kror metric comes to 15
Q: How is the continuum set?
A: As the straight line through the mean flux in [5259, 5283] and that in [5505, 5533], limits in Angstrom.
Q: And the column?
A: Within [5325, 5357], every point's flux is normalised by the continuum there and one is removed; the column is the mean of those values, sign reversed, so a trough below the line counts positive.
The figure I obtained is -0.068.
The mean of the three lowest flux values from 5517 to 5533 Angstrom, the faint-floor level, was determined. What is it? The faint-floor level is 254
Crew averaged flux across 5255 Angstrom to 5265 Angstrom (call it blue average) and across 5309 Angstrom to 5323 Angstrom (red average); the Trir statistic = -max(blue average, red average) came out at -268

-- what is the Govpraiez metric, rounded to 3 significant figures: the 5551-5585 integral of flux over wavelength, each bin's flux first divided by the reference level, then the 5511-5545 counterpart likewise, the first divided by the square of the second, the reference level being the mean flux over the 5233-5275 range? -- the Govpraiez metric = 0.0255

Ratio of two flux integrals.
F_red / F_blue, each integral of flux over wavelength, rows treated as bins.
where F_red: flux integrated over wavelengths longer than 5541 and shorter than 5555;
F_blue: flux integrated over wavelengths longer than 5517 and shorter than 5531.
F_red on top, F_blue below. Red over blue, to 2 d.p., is 1.02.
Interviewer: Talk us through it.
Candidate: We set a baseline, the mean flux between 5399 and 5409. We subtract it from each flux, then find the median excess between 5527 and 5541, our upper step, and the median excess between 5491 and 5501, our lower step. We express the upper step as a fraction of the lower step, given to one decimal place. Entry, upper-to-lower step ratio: 1.0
